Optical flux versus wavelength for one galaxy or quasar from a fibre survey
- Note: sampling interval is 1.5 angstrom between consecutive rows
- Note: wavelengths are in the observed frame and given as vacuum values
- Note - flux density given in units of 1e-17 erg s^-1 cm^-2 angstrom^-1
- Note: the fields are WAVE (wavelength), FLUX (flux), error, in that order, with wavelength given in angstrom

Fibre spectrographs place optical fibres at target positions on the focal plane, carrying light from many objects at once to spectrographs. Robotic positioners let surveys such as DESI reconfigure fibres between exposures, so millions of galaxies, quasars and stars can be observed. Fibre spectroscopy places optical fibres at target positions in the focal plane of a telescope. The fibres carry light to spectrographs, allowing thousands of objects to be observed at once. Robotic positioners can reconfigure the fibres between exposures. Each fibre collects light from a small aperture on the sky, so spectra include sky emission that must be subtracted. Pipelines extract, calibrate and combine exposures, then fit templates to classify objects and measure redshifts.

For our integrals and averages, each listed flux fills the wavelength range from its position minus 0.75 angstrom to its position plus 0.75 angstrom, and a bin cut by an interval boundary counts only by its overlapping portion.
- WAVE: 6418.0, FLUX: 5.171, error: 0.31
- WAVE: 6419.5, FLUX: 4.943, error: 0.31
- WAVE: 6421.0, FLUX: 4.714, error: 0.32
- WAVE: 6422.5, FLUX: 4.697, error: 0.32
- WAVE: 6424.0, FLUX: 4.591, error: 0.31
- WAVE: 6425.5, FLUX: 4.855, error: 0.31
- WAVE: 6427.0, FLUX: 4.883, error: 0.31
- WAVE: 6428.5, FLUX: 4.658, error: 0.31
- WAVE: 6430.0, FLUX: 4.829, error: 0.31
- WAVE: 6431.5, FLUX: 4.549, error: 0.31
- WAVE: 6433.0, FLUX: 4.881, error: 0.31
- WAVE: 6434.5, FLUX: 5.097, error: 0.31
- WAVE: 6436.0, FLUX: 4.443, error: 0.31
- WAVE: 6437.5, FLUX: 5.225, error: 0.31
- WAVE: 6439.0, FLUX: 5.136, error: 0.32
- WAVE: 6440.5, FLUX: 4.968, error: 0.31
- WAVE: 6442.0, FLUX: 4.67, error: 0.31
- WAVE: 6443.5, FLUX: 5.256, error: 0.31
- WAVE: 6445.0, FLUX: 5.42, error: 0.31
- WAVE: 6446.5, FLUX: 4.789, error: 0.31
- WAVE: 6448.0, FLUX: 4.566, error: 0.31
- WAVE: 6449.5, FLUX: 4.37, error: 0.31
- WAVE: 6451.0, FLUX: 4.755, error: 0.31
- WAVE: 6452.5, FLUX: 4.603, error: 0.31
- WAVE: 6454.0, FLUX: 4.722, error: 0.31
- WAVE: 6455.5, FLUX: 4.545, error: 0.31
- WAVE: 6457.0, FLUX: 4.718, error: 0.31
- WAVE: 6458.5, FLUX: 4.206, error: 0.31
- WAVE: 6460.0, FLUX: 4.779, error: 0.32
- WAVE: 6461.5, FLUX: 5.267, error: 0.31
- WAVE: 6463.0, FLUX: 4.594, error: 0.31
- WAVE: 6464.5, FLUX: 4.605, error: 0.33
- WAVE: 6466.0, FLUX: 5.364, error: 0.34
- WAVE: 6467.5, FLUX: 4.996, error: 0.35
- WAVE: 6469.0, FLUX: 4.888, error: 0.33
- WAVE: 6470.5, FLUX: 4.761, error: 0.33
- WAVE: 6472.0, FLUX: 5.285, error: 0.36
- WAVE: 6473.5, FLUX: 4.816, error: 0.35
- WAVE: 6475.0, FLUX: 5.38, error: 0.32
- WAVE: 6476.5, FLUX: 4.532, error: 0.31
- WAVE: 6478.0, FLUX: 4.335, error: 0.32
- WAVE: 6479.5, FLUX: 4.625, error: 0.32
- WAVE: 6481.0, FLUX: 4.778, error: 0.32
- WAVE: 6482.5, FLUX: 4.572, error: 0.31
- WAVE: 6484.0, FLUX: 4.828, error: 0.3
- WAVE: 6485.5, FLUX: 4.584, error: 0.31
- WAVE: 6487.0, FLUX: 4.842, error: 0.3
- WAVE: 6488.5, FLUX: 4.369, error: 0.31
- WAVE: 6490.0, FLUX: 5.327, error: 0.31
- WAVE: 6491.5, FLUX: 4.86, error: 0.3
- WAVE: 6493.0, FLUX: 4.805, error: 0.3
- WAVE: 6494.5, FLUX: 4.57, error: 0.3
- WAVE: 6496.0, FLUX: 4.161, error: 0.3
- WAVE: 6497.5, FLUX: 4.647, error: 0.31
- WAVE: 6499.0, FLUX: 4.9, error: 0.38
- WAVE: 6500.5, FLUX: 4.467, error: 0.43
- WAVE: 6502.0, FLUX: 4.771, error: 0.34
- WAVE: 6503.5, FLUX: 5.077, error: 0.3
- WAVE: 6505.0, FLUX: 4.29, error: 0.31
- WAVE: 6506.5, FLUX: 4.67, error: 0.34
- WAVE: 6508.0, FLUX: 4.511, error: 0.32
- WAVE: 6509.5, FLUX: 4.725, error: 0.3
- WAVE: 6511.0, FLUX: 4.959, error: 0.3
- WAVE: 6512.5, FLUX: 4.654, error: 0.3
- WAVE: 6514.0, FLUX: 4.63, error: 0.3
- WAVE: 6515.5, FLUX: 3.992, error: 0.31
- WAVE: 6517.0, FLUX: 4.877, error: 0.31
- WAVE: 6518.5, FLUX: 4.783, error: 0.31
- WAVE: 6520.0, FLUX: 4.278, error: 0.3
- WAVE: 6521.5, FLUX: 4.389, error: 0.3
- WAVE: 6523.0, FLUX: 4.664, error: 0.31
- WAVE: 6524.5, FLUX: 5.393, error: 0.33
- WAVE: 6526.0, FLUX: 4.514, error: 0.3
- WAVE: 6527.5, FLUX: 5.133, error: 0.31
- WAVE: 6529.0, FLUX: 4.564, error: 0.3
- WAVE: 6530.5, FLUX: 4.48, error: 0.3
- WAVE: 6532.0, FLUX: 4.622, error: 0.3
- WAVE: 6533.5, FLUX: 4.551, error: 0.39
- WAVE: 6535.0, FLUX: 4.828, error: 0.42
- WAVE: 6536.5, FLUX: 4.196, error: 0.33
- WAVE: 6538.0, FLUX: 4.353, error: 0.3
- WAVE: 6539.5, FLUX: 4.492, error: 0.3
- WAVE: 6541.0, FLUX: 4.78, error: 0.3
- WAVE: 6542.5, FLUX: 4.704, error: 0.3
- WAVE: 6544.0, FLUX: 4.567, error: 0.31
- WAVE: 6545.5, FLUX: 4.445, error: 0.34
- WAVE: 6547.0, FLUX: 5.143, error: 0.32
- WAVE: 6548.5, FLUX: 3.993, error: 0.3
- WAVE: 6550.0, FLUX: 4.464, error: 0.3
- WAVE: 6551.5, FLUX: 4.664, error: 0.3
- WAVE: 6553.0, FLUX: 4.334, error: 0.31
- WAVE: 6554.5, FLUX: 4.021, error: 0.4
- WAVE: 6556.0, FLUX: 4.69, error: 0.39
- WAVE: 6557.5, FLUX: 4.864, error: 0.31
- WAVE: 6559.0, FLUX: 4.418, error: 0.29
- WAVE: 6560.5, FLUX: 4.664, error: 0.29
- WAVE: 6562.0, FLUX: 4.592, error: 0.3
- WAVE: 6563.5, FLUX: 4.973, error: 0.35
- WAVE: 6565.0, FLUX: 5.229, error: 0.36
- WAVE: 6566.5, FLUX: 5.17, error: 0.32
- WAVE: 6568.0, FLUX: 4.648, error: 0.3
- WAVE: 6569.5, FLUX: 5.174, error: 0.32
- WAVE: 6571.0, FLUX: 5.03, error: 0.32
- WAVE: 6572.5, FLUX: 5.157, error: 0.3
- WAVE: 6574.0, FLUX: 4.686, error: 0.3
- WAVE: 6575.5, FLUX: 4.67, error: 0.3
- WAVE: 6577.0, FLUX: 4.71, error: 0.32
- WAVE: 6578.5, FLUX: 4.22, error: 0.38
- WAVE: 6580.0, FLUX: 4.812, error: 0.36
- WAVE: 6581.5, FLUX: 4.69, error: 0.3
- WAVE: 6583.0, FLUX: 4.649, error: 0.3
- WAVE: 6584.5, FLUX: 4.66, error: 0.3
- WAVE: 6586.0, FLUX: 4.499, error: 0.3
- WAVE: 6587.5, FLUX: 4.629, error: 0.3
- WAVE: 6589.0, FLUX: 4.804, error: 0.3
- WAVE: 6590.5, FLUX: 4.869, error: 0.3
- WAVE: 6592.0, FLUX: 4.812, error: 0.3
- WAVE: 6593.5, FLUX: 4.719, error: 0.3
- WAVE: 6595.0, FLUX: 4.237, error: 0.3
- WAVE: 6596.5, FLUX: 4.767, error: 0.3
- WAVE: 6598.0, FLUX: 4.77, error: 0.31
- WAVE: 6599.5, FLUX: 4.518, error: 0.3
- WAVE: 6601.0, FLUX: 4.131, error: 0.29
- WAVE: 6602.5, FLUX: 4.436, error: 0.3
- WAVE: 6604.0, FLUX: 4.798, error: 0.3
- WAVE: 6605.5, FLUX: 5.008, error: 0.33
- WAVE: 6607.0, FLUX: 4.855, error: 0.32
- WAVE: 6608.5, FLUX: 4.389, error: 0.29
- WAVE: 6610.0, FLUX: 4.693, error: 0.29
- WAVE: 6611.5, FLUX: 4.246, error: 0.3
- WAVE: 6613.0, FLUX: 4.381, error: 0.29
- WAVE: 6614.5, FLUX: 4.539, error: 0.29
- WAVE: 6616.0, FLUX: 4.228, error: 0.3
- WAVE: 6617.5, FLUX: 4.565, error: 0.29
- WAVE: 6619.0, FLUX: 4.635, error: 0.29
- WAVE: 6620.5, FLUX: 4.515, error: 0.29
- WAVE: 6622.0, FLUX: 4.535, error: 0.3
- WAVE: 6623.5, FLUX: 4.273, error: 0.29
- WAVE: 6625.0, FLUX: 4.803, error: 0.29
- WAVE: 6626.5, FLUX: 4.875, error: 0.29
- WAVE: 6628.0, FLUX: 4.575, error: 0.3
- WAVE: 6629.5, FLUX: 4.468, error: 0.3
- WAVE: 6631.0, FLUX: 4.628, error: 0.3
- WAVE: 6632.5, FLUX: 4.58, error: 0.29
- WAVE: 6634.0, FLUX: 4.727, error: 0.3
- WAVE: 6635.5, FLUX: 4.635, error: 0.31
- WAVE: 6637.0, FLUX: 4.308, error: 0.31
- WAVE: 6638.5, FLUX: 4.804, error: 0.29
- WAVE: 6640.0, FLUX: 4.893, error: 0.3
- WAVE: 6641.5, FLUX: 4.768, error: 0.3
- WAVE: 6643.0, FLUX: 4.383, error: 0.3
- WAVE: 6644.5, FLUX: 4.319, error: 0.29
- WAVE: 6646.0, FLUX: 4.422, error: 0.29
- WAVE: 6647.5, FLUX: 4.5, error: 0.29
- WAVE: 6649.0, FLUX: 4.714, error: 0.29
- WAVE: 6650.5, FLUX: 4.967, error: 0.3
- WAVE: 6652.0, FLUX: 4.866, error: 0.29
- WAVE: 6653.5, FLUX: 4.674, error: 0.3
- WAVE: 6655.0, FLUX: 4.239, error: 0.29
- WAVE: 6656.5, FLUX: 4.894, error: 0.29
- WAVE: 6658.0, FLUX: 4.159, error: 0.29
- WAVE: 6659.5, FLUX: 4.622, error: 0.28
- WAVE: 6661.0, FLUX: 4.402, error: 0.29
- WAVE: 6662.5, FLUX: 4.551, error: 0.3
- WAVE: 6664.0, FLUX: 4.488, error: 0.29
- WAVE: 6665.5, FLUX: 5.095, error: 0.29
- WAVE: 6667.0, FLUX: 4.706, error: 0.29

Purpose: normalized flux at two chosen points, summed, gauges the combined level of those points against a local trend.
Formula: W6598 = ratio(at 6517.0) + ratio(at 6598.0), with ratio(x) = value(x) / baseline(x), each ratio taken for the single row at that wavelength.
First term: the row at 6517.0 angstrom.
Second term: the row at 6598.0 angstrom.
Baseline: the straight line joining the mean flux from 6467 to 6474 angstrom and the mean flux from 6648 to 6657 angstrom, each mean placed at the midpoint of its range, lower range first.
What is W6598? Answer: 1.99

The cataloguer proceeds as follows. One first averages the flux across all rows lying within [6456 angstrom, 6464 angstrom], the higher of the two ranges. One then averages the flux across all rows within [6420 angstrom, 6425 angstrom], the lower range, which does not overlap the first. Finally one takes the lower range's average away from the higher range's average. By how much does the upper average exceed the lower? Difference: 0.0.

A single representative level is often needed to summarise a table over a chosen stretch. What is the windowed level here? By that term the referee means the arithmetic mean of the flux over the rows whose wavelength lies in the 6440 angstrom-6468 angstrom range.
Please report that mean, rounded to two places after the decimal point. 4.80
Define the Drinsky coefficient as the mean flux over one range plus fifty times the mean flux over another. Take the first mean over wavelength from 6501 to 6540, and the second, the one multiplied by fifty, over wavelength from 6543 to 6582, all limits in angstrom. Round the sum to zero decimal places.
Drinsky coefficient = 239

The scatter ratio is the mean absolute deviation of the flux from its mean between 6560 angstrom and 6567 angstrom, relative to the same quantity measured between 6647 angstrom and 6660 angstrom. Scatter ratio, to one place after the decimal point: 1.1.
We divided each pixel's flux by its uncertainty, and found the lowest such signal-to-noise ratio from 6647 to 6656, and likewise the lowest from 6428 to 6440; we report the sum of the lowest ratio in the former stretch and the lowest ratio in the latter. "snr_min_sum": 28.9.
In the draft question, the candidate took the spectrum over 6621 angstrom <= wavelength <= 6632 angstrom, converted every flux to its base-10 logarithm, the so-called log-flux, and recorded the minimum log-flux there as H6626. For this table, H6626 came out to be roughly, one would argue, 0.631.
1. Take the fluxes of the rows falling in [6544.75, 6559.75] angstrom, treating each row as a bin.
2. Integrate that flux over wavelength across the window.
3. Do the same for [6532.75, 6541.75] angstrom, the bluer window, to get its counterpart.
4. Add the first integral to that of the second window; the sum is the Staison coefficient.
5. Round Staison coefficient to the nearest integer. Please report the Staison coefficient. 108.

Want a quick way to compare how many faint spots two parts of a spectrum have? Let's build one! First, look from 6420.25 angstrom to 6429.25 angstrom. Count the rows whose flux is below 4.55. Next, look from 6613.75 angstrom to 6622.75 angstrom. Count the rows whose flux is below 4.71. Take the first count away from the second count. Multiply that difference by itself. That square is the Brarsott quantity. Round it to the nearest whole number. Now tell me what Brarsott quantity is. 36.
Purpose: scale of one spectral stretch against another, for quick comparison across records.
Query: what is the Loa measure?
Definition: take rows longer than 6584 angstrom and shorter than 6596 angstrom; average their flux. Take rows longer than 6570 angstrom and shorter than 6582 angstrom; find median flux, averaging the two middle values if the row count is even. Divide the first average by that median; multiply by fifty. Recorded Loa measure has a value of 49.5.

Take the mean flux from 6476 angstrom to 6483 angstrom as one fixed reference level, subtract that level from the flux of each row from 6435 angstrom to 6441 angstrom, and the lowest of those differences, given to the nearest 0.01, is -0.13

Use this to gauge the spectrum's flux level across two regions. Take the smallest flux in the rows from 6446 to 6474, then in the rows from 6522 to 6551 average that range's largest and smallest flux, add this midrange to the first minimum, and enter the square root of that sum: 2.98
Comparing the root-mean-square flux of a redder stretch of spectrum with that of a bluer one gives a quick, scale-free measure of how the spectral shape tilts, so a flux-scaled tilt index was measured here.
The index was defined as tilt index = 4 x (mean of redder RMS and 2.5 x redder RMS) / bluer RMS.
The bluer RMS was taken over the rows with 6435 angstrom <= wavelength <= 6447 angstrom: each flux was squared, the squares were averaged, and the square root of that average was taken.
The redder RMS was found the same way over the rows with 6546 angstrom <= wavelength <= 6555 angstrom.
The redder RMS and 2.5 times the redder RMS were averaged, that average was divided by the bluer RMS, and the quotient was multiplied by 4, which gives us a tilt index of 6.24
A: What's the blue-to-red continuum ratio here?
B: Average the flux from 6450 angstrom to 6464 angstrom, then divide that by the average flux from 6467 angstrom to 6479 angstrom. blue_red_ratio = 0.962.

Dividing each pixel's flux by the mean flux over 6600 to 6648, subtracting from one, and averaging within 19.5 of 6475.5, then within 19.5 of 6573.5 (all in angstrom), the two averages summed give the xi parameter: -0.09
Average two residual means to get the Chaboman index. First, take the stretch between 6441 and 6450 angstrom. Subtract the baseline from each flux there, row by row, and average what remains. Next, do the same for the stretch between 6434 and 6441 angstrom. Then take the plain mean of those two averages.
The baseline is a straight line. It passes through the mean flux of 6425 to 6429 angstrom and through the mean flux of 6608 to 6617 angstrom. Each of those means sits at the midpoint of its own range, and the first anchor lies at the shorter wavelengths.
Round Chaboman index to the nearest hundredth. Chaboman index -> 0.14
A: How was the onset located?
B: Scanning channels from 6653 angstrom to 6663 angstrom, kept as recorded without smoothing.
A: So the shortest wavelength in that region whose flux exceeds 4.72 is 6656.5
